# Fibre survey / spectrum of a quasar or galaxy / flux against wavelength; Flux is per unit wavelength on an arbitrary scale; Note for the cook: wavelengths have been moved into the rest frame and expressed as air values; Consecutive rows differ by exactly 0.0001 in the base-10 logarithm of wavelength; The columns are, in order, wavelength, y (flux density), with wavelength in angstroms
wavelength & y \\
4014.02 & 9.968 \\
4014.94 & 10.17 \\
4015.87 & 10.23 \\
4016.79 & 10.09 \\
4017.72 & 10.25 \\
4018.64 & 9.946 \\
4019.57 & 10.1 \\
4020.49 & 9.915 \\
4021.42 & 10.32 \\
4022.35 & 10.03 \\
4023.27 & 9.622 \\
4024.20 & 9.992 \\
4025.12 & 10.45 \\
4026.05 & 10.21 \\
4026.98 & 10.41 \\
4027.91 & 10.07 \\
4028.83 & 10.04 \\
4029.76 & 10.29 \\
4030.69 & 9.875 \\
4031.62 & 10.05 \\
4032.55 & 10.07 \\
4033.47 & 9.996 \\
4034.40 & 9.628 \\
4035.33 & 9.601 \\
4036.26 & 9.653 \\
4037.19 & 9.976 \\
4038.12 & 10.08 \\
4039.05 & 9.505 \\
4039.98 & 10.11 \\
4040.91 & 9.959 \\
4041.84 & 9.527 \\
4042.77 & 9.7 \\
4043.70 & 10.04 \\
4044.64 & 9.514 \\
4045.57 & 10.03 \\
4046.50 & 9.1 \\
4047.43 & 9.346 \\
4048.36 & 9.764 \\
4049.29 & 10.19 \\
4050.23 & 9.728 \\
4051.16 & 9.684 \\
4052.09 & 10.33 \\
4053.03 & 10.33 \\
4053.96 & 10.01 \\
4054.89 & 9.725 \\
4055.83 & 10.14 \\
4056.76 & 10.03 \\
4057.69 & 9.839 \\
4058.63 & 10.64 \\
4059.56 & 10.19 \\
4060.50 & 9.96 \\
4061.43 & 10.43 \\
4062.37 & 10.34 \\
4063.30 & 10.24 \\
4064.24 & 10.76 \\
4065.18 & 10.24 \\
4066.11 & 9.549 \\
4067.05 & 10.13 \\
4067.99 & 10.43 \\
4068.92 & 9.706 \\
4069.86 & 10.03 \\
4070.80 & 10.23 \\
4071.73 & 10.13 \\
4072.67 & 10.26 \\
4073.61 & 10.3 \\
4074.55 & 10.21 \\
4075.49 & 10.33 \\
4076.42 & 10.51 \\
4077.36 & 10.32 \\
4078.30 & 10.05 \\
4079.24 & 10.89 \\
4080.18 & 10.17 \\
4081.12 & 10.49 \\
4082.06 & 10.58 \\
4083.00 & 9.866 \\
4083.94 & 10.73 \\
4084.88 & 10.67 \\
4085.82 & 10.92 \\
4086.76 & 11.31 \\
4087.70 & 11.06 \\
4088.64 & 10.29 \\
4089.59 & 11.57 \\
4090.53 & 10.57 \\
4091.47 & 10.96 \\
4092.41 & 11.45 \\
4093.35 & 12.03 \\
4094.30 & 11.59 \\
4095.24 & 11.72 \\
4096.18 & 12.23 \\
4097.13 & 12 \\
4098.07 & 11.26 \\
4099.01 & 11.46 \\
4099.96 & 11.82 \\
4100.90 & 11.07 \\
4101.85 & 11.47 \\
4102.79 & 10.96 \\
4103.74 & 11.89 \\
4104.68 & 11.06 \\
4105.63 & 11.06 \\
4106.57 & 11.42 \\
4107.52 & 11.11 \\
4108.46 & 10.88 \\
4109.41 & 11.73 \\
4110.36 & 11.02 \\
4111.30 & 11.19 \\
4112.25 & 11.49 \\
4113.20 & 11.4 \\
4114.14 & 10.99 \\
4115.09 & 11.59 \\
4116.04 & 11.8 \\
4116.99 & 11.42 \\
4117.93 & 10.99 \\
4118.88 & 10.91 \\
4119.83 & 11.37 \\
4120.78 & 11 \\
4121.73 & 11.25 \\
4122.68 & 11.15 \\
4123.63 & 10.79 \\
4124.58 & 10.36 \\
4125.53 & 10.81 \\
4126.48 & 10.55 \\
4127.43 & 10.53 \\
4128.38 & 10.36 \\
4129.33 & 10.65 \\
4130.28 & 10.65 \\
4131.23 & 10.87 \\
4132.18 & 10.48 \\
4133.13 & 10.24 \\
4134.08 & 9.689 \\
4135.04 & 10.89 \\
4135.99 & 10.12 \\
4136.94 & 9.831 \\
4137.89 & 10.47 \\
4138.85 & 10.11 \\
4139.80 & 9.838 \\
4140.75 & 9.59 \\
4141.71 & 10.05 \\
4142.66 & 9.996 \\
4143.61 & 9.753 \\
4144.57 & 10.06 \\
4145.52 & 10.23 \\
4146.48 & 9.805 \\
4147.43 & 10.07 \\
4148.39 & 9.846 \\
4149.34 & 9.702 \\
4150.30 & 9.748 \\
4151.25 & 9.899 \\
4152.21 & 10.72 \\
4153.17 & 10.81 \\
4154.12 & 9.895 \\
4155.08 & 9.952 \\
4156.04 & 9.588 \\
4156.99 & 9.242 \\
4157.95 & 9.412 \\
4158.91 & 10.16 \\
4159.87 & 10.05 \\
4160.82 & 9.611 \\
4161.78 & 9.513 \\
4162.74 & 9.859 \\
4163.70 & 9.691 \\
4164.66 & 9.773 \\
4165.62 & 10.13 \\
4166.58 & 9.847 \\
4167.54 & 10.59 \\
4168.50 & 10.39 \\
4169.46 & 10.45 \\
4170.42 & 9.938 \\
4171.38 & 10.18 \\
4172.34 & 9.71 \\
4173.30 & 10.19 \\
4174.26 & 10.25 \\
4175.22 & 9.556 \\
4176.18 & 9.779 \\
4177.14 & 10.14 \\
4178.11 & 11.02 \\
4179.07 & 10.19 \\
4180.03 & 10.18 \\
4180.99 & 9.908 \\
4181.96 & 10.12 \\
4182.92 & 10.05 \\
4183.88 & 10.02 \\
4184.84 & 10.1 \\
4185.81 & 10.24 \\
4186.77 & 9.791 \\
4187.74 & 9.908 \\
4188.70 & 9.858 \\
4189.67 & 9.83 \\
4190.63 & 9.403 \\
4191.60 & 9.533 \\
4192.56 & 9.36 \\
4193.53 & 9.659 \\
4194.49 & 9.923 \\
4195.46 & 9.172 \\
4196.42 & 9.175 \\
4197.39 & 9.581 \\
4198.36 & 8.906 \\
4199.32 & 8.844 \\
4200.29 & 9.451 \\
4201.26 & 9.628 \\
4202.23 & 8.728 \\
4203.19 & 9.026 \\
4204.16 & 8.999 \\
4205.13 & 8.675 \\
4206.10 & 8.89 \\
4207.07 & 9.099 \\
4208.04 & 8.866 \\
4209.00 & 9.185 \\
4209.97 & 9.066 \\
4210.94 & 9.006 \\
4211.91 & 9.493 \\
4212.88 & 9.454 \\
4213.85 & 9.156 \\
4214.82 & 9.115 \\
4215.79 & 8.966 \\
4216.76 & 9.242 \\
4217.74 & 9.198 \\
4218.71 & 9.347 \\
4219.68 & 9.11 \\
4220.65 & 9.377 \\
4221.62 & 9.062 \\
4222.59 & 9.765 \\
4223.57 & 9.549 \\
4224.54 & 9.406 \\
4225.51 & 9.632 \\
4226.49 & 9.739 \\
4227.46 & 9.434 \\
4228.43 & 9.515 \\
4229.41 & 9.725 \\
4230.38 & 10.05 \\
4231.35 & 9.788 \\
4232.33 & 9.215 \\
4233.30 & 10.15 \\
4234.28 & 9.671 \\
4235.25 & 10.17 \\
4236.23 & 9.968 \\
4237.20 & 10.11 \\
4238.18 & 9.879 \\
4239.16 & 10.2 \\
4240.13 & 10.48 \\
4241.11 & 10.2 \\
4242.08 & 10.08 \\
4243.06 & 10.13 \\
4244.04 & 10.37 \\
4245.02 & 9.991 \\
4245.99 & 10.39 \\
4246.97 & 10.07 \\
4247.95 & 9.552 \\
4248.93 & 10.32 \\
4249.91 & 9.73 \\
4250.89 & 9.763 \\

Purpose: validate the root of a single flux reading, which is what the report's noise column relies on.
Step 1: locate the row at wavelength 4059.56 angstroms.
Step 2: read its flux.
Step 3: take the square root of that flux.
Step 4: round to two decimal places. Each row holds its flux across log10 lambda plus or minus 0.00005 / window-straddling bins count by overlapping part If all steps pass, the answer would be 3.19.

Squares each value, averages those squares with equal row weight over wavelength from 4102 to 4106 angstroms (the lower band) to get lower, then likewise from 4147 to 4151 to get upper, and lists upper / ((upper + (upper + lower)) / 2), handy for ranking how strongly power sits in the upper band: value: 0.60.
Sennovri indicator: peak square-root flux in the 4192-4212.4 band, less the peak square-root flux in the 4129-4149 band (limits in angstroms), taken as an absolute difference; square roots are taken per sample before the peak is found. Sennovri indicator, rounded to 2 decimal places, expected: 0.15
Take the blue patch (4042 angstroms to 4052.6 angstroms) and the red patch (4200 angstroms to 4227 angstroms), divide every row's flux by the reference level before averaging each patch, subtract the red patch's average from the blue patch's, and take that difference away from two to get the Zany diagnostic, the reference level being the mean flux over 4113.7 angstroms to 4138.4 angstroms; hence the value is 1.95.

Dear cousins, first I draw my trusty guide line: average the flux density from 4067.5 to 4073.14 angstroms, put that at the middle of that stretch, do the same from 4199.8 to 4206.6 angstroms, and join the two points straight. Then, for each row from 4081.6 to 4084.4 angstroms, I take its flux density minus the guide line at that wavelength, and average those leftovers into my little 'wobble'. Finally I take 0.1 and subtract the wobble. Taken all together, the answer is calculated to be -0.26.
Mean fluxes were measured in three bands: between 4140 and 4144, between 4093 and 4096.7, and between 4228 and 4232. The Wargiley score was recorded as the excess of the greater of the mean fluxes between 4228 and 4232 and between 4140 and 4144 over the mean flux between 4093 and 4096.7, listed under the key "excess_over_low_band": -2.0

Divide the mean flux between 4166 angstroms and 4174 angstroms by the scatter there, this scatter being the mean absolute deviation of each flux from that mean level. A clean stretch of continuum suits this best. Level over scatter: 41.0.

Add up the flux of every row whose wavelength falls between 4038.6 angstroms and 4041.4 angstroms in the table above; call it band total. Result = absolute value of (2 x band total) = 59.1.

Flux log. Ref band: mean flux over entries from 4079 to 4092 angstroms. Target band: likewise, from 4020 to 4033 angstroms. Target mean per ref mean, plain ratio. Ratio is 0.94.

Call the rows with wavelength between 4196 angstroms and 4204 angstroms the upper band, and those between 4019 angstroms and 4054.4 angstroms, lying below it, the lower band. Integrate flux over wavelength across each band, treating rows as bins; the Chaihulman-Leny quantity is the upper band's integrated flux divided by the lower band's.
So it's 0.2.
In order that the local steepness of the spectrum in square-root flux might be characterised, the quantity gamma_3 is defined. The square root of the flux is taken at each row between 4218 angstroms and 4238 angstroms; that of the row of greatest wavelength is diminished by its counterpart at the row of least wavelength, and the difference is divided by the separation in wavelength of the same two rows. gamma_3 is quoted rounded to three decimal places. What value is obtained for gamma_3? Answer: 0.007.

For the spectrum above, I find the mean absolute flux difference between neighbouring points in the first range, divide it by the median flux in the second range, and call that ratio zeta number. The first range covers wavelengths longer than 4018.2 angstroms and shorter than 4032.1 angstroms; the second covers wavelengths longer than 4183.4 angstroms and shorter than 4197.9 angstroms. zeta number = 0.029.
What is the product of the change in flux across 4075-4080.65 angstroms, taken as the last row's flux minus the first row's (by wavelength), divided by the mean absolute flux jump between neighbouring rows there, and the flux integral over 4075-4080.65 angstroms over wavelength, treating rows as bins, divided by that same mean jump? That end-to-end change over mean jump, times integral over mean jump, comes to -48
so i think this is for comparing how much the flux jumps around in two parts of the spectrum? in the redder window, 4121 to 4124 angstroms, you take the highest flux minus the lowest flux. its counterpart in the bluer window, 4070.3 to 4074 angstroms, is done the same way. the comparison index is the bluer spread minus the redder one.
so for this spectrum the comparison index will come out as -0.3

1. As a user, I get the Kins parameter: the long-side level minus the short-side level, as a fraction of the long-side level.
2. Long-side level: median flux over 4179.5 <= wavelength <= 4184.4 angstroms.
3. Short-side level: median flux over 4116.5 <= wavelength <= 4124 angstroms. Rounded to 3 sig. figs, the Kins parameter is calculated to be -0.102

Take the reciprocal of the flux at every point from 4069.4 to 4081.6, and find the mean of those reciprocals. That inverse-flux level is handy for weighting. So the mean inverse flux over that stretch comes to 0.097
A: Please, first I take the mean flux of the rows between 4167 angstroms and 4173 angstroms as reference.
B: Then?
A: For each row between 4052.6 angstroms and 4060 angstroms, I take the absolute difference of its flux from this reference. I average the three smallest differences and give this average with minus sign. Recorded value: -0.07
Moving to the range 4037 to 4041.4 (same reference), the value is -0.15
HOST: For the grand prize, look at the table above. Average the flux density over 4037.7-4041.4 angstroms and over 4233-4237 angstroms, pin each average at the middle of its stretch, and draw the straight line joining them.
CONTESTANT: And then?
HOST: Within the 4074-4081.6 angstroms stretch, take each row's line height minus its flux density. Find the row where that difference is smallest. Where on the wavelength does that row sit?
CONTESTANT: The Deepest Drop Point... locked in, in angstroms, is 4079.24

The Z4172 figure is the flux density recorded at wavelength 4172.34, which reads 9.71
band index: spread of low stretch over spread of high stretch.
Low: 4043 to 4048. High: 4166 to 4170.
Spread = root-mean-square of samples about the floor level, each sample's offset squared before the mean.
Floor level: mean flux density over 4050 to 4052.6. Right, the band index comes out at 1.0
